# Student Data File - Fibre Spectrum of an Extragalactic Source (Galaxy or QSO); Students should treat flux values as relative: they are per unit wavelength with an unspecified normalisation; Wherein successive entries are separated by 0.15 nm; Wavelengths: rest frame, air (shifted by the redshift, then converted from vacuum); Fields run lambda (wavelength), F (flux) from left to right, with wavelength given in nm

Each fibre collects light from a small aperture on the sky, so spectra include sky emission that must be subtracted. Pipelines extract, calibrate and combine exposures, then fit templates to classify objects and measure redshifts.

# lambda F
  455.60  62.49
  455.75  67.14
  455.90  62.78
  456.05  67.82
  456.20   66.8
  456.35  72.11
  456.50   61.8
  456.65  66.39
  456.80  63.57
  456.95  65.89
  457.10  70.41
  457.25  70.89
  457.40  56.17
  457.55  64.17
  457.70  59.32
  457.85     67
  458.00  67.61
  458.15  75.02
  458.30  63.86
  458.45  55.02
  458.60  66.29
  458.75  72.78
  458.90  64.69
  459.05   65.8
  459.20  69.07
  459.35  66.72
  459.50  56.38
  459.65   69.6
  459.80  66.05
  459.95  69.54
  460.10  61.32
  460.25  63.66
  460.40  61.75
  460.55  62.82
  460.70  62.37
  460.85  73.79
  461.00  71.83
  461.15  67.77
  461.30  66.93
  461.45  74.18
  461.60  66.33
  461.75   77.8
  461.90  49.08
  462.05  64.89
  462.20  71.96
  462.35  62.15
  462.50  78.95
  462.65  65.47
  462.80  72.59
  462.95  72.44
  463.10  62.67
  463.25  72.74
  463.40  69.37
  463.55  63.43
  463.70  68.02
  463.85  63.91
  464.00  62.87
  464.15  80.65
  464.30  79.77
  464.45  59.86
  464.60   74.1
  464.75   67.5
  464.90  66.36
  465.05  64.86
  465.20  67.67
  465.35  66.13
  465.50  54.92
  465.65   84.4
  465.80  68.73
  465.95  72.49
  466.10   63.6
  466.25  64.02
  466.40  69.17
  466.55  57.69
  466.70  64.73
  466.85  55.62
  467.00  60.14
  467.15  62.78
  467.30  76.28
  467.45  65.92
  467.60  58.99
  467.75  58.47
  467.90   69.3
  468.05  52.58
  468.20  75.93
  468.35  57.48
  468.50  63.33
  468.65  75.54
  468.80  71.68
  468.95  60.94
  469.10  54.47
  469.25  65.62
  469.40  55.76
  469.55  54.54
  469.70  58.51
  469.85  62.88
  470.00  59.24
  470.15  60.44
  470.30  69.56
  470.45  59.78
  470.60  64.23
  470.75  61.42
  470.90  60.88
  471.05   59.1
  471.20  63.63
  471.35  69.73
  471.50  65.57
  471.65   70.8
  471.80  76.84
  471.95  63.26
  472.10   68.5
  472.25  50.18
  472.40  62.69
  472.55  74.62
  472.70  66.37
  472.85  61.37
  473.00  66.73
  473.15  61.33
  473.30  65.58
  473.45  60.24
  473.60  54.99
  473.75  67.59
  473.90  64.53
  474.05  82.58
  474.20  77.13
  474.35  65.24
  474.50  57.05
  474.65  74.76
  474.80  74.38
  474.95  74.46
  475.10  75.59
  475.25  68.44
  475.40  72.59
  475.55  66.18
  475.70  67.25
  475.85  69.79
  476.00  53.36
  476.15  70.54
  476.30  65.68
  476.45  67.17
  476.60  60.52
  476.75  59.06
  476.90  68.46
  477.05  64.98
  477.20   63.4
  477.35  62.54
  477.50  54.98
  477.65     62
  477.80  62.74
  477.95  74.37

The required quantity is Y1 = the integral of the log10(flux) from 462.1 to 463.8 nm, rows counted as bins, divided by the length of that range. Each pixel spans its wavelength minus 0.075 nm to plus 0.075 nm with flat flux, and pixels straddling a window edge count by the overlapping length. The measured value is 1.84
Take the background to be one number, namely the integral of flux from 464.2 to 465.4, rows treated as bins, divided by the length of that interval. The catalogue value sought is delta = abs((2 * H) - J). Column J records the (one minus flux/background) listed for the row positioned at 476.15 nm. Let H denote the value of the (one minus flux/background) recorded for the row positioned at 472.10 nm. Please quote 0.03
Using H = 0.00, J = -0.03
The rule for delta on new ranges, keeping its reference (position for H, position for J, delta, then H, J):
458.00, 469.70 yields 0.12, 0.01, 0.15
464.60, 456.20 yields 0.19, -0.08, 0.03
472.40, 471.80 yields 0.29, 0.09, -0.12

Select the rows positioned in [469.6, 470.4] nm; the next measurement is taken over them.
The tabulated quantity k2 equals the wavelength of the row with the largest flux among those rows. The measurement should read 470.30 nm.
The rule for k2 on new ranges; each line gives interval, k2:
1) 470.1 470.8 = 470.30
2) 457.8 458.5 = 458.15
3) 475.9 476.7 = 476.15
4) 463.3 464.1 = 463.40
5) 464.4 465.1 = 464.60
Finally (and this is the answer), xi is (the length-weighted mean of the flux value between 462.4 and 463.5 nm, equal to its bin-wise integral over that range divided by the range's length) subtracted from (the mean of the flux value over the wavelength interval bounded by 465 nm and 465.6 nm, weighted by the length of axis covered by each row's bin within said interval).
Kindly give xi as -6.0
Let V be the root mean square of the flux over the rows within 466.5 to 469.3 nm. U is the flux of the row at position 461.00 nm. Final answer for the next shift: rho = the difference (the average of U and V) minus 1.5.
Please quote 66.4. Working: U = 71.83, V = 64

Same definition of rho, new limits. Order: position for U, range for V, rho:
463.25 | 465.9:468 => 67.1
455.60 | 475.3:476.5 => 63.1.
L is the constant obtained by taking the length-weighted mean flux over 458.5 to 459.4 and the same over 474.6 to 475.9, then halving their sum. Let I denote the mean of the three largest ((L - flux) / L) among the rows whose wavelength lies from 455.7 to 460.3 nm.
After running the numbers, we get 0.195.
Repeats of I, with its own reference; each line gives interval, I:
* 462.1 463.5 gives 0.085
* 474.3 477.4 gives 0.185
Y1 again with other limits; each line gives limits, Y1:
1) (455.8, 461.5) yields 1.82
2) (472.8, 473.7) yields 1.79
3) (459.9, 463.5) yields 1.83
